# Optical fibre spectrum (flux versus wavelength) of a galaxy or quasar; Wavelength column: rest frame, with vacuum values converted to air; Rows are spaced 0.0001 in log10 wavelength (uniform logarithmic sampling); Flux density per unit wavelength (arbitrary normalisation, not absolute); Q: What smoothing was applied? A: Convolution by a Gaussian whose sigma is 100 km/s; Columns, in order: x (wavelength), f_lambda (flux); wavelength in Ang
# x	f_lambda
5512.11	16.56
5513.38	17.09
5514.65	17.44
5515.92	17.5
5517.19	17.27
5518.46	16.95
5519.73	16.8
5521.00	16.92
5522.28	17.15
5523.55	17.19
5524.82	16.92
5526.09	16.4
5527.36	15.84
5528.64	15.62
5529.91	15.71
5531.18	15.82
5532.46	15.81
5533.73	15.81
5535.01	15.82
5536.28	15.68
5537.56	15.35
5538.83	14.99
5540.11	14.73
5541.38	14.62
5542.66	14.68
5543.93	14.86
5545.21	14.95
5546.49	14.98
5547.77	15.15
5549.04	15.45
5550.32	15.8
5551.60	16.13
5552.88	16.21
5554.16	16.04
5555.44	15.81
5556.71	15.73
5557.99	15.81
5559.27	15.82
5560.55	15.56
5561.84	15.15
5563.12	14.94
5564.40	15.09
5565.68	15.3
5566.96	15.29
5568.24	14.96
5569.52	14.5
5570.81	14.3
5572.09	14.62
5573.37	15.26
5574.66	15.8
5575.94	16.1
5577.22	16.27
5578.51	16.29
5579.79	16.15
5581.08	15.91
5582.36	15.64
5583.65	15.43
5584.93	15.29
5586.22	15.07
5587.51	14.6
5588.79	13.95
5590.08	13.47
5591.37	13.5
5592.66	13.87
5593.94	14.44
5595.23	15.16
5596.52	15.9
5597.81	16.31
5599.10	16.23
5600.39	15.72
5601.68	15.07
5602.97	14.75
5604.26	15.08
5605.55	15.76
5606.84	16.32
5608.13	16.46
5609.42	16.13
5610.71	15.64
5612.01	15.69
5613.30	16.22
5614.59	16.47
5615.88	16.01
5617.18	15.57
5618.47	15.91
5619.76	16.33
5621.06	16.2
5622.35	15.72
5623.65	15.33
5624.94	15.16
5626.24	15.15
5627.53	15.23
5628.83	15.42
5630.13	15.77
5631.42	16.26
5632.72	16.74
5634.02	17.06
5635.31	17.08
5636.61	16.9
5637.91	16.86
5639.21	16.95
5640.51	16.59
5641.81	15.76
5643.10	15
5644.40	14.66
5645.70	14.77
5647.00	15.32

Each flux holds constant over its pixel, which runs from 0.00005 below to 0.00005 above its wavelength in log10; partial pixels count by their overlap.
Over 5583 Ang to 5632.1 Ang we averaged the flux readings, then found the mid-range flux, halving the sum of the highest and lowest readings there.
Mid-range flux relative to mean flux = 0.97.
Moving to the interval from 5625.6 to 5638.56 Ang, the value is 0.99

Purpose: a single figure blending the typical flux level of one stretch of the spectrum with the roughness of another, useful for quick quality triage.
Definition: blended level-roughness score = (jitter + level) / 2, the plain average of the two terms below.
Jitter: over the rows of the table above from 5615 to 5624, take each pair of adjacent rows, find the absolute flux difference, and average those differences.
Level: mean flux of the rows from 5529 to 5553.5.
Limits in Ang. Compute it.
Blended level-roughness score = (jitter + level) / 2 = 7.88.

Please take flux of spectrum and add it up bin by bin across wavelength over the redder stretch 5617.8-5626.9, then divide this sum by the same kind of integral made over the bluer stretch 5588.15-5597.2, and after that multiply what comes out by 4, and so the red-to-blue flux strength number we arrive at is 4.40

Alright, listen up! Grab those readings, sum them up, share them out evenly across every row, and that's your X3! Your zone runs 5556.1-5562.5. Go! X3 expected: 15.6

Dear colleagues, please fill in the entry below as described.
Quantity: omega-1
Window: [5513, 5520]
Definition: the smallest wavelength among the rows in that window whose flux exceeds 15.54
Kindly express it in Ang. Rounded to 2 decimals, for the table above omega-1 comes 5513.38 Ang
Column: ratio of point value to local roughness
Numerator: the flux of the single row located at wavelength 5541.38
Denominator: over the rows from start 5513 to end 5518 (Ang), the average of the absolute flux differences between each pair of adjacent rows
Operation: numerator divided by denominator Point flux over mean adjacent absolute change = 69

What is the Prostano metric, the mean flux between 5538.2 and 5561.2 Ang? 15.4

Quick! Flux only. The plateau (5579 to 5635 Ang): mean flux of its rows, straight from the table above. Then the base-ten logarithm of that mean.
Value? 1.19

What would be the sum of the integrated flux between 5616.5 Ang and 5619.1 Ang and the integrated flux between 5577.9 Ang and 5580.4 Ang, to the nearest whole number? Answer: 82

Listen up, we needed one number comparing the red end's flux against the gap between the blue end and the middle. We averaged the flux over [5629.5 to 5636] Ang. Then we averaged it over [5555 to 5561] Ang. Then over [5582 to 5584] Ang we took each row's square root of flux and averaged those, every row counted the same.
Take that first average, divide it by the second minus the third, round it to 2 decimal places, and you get 1.40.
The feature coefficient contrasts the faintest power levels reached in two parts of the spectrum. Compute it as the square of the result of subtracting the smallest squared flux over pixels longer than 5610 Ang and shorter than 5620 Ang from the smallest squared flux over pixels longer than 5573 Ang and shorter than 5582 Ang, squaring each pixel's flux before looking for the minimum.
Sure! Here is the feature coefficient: 91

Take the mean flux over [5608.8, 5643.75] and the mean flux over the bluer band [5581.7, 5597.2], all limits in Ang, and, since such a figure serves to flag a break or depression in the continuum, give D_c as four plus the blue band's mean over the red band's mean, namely 4.92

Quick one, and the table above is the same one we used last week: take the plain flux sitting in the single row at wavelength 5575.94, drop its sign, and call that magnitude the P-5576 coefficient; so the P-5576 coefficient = 16.1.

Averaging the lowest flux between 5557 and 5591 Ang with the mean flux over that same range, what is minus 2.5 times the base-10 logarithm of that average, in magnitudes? -2.89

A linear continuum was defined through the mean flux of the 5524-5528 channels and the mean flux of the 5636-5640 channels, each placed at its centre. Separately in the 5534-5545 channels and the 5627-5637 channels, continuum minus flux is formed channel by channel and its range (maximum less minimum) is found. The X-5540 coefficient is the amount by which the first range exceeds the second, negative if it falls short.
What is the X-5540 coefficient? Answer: -0.6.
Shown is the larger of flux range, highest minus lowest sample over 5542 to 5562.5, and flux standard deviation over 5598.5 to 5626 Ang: 1.5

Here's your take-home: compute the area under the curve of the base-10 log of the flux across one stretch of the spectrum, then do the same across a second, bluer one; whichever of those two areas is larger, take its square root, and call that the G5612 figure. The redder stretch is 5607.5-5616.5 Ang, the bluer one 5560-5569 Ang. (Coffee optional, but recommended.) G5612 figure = 3.30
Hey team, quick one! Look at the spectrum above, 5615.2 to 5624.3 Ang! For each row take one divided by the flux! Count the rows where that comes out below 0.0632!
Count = 4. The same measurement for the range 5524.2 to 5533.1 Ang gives 3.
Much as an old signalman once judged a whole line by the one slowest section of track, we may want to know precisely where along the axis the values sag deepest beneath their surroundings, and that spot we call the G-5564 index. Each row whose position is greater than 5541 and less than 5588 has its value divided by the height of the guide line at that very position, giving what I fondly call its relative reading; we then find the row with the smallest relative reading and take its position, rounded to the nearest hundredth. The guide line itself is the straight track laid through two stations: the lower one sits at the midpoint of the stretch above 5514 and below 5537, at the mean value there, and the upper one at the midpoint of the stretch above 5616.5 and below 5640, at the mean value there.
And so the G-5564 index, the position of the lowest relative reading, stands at 5570.81 Ang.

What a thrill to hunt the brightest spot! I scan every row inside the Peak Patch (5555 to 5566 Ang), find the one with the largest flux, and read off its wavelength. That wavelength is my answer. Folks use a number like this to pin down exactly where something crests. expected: 5559.27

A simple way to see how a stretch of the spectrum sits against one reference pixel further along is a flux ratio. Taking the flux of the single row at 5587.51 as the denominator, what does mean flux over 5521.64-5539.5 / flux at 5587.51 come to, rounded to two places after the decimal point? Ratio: 1.10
